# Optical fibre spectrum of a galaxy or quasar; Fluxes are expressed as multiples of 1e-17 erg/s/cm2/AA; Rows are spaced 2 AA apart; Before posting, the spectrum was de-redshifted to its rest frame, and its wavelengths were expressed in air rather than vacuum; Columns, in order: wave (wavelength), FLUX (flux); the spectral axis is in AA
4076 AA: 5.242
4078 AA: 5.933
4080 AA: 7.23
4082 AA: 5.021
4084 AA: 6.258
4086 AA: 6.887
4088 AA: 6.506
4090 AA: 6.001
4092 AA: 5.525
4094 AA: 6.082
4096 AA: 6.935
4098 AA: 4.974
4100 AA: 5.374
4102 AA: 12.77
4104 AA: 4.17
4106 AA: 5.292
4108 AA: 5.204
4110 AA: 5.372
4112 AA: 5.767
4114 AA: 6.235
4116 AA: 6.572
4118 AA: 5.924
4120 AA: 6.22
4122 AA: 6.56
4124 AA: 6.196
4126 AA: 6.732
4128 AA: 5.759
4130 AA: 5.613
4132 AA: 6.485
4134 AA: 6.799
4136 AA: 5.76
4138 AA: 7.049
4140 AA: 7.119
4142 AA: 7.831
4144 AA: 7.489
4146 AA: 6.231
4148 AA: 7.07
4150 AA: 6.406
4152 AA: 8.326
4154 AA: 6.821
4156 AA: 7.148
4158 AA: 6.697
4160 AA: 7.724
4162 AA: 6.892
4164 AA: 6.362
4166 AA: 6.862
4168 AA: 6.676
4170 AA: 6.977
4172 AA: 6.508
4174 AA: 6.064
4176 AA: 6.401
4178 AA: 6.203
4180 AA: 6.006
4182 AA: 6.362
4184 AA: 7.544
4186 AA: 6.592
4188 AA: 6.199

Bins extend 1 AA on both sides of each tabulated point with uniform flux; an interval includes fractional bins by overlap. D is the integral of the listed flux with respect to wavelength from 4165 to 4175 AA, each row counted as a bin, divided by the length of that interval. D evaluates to 6.6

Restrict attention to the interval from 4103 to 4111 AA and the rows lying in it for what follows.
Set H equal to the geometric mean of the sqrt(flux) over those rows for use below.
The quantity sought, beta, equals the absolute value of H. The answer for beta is 2.23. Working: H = 2.23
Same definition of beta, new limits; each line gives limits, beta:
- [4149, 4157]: 2.67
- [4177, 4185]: 2.55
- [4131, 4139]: 2.55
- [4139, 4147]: 2.67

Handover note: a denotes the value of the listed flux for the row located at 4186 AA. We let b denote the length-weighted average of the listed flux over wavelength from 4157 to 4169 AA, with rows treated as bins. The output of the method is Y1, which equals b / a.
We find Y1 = 1.04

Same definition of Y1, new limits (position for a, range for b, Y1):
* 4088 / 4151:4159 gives 1.11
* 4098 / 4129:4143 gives 1.34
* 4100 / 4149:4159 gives 1.32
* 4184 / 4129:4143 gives 0.88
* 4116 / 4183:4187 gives 1.08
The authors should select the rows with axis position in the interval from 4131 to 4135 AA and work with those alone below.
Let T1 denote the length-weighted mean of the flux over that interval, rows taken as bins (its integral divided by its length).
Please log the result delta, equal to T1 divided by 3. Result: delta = 2.21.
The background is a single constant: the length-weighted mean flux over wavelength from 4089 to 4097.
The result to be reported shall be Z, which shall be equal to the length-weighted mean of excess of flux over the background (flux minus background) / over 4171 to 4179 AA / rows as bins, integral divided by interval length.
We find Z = 0.2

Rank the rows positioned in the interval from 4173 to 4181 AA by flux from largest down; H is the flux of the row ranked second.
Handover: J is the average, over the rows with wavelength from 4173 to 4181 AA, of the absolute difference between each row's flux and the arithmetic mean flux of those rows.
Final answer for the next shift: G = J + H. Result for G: 6.3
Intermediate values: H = 6.203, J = 0.13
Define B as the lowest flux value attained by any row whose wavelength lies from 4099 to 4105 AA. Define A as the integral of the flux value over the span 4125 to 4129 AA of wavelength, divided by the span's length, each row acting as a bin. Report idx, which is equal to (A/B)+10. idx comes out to 11.5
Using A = 6.2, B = 4.17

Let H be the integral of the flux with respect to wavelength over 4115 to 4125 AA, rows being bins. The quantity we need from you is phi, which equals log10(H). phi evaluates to 1.799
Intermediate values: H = 62.9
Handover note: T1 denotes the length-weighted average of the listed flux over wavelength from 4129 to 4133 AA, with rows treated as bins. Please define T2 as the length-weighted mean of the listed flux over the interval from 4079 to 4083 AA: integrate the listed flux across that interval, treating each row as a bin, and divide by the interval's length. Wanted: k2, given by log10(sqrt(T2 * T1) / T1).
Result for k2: 0.00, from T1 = 6.0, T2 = 6.1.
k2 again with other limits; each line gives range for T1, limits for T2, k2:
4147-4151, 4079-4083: -0.02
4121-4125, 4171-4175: 0.00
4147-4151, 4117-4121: -0.02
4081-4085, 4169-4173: 0.04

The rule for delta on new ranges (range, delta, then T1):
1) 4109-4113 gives 1.86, 5.57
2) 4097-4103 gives 2.57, 7.71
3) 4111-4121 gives 2.05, 6.14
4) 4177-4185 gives 2.18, 6.53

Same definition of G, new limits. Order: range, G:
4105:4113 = 5.6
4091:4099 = 6.7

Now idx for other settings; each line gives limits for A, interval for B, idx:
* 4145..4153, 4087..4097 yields 11.3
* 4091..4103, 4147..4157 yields 11.1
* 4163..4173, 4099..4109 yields 11.6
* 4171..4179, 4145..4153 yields 11.0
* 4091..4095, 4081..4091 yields 11.2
